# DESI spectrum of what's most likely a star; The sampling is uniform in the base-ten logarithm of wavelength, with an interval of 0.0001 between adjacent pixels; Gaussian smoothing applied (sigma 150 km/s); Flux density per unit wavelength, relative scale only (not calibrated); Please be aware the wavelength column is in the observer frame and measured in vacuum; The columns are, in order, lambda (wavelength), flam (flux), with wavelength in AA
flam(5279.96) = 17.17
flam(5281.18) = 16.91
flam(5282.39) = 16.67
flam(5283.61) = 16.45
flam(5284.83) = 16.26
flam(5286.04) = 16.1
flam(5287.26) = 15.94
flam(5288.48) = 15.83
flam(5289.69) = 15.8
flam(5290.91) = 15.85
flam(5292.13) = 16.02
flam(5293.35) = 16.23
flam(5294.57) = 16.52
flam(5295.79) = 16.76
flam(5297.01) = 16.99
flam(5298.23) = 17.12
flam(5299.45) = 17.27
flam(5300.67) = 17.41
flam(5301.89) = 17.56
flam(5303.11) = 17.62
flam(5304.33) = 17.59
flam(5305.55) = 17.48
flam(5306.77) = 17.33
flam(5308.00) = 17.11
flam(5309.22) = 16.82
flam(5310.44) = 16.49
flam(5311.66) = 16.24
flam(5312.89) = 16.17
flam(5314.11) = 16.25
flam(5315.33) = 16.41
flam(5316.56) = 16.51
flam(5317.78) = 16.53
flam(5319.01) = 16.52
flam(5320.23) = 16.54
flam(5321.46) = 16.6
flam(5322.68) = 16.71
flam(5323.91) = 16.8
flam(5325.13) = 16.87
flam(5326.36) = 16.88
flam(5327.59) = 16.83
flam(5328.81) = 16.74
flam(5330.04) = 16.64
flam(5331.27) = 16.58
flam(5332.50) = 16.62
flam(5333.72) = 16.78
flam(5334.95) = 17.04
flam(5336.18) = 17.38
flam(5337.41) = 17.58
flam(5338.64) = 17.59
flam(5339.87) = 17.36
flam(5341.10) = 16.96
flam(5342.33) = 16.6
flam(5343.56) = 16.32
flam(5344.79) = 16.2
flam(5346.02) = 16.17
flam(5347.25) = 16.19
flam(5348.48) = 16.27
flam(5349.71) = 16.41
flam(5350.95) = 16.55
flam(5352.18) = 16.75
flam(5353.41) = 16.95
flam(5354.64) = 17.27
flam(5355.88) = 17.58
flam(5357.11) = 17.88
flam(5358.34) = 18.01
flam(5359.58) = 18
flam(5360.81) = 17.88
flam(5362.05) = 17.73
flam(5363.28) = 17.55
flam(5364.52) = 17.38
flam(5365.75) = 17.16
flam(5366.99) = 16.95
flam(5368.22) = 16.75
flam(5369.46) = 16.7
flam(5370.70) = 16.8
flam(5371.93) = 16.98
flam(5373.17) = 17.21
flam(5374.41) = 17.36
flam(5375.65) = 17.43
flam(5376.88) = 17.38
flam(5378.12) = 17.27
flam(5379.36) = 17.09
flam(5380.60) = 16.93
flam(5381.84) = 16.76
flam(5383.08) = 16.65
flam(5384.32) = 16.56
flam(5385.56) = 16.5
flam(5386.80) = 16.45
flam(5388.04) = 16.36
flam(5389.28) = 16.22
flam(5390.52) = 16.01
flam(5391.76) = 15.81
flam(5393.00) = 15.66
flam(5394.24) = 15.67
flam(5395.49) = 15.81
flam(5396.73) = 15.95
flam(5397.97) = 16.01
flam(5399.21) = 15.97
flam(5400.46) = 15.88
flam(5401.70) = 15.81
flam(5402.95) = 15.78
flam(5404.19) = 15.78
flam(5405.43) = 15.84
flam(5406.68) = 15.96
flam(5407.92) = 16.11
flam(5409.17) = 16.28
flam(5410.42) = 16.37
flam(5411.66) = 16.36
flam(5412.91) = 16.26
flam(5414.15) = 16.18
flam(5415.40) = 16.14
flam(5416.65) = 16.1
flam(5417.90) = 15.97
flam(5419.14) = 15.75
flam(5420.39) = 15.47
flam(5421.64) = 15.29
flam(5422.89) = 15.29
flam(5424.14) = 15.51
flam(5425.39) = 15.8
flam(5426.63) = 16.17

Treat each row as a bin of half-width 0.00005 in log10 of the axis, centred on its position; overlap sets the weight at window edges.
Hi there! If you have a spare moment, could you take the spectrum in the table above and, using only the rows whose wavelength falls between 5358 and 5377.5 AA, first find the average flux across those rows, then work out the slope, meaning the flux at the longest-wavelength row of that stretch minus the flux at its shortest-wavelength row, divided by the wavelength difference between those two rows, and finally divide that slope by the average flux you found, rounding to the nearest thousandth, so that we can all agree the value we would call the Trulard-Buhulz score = -0.002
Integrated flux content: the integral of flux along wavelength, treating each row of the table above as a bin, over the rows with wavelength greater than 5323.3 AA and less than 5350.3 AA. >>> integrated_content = 453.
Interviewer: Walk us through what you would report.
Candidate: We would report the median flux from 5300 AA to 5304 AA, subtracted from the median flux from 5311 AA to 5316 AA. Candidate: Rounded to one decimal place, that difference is -1.3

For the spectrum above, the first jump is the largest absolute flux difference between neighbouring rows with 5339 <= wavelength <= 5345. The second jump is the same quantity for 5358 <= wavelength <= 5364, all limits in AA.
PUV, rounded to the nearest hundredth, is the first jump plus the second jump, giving 0.58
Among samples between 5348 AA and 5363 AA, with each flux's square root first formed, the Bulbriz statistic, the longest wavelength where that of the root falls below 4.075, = 5350.95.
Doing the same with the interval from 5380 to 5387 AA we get 5386.80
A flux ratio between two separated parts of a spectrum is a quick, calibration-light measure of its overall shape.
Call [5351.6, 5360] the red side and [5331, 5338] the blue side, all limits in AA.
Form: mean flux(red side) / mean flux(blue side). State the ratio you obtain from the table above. 1.03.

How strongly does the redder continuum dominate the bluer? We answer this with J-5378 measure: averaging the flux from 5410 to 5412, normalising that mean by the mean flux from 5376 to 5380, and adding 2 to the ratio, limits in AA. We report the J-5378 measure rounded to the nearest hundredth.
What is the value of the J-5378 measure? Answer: 2.95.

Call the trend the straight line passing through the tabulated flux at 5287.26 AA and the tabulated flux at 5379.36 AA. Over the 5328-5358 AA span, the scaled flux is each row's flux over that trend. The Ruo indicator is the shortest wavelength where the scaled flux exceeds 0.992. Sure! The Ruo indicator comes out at 5328.81 AA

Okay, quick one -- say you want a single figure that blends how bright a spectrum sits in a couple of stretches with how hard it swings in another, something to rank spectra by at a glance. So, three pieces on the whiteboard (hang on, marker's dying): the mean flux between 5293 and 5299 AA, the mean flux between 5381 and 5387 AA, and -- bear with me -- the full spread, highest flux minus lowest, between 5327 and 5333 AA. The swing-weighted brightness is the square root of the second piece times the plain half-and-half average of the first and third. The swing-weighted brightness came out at 11.9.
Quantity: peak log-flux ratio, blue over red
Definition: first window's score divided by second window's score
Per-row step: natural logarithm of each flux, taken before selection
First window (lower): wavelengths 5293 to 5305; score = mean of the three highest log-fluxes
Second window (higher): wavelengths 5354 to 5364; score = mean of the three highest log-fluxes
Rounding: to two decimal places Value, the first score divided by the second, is 0.99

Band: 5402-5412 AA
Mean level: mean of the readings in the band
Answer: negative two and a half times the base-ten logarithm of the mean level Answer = -3.01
